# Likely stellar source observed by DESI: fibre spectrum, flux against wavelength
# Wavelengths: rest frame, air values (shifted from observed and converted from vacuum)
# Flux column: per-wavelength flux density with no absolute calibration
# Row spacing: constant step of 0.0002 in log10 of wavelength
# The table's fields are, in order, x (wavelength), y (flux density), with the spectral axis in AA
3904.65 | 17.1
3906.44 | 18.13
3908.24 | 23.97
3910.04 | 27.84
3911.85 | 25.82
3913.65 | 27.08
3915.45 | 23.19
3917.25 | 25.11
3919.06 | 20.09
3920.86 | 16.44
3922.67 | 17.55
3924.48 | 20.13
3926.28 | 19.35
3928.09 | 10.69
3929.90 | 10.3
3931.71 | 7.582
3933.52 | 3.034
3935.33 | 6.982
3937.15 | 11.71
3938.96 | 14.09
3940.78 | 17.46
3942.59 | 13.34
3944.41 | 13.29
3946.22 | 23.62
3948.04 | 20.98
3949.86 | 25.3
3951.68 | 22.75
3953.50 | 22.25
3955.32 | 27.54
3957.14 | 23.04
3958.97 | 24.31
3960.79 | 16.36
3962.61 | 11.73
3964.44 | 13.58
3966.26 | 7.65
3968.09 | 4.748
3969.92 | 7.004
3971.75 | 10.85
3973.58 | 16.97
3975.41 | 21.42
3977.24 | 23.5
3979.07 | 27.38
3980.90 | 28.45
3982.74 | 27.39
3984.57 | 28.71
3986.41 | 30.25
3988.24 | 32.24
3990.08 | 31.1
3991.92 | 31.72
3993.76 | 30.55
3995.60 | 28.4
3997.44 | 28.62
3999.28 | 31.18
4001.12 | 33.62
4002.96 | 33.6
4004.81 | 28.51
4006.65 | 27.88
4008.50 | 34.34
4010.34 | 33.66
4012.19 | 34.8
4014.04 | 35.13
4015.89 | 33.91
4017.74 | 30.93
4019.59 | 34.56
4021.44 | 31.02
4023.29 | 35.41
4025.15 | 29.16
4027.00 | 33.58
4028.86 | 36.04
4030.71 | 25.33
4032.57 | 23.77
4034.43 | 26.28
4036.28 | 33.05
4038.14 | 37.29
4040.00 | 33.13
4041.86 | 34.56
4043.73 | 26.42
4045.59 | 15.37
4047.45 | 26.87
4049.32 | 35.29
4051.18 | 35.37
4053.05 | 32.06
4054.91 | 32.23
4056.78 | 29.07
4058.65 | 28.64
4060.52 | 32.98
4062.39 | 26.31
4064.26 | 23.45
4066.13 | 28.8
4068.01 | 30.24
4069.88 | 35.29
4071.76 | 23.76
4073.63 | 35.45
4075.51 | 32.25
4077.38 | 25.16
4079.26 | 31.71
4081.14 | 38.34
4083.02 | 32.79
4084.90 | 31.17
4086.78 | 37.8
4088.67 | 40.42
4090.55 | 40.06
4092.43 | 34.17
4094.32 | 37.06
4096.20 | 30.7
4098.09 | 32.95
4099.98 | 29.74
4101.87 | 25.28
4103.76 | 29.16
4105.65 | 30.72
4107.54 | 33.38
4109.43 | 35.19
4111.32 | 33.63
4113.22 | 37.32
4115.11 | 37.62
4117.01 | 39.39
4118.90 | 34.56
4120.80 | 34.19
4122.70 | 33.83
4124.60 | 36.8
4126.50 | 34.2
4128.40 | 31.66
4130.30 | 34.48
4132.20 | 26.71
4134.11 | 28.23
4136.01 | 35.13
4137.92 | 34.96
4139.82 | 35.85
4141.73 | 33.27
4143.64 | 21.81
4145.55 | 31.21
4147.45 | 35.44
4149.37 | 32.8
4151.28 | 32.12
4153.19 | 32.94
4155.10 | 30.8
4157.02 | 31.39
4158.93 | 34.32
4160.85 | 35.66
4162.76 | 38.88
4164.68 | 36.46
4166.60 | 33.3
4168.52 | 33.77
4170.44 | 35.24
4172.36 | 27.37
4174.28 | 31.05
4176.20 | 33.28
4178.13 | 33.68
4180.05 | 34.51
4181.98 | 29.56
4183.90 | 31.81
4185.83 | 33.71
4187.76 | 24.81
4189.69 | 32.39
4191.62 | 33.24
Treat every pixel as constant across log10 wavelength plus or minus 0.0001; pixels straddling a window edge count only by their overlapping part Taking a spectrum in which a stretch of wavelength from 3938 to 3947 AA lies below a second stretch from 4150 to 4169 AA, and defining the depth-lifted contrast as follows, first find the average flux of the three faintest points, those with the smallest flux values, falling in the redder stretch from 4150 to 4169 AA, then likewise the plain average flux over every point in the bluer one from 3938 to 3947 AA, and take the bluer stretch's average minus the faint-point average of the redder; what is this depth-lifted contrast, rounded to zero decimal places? -15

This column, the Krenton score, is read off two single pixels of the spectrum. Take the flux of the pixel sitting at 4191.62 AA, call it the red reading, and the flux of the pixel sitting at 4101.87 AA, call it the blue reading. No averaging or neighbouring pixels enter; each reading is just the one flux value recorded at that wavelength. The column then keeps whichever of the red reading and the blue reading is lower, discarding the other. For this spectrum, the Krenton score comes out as 25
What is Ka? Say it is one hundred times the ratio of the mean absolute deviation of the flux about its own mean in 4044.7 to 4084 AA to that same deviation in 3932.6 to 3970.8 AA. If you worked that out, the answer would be 65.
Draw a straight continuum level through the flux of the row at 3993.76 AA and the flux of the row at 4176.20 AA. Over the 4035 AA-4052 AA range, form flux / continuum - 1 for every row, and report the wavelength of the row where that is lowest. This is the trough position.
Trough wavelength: 4045.59 AA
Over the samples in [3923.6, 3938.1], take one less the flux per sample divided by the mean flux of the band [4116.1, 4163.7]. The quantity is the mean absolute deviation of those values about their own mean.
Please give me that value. 0.13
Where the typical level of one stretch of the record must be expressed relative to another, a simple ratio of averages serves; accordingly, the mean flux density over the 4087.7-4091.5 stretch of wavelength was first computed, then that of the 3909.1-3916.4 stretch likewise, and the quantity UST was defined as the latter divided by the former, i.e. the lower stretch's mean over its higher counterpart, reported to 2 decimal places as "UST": 0.65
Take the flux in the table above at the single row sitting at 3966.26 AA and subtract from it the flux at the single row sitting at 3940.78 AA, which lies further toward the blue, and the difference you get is -10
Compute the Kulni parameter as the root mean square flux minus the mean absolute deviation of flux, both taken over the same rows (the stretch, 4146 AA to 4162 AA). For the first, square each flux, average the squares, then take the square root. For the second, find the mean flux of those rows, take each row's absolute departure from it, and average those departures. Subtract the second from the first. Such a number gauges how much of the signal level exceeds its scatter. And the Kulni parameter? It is 32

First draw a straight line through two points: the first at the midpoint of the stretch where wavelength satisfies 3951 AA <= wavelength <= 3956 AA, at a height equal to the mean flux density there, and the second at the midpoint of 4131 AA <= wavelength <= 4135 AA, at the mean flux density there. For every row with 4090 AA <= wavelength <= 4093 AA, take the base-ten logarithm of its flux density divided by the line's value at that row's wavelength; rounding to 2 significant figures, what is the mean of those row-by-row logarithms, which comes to 0.14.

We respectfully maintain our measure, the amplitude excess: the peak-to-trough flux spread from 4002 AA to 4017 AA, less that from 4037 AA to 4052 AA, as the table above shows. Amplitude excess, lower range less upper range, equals -15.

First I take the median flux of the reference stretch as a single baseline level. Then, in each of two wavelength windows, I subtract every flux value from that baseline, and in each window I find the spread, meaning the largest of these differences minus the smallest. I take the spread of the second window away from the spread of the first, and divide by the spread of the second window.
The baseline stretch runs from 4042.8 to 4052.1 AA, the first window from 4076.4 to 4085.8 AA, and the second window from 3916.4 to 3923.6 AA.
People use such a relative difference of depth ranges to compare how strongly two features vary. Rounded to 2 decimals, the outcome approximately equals 0.52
